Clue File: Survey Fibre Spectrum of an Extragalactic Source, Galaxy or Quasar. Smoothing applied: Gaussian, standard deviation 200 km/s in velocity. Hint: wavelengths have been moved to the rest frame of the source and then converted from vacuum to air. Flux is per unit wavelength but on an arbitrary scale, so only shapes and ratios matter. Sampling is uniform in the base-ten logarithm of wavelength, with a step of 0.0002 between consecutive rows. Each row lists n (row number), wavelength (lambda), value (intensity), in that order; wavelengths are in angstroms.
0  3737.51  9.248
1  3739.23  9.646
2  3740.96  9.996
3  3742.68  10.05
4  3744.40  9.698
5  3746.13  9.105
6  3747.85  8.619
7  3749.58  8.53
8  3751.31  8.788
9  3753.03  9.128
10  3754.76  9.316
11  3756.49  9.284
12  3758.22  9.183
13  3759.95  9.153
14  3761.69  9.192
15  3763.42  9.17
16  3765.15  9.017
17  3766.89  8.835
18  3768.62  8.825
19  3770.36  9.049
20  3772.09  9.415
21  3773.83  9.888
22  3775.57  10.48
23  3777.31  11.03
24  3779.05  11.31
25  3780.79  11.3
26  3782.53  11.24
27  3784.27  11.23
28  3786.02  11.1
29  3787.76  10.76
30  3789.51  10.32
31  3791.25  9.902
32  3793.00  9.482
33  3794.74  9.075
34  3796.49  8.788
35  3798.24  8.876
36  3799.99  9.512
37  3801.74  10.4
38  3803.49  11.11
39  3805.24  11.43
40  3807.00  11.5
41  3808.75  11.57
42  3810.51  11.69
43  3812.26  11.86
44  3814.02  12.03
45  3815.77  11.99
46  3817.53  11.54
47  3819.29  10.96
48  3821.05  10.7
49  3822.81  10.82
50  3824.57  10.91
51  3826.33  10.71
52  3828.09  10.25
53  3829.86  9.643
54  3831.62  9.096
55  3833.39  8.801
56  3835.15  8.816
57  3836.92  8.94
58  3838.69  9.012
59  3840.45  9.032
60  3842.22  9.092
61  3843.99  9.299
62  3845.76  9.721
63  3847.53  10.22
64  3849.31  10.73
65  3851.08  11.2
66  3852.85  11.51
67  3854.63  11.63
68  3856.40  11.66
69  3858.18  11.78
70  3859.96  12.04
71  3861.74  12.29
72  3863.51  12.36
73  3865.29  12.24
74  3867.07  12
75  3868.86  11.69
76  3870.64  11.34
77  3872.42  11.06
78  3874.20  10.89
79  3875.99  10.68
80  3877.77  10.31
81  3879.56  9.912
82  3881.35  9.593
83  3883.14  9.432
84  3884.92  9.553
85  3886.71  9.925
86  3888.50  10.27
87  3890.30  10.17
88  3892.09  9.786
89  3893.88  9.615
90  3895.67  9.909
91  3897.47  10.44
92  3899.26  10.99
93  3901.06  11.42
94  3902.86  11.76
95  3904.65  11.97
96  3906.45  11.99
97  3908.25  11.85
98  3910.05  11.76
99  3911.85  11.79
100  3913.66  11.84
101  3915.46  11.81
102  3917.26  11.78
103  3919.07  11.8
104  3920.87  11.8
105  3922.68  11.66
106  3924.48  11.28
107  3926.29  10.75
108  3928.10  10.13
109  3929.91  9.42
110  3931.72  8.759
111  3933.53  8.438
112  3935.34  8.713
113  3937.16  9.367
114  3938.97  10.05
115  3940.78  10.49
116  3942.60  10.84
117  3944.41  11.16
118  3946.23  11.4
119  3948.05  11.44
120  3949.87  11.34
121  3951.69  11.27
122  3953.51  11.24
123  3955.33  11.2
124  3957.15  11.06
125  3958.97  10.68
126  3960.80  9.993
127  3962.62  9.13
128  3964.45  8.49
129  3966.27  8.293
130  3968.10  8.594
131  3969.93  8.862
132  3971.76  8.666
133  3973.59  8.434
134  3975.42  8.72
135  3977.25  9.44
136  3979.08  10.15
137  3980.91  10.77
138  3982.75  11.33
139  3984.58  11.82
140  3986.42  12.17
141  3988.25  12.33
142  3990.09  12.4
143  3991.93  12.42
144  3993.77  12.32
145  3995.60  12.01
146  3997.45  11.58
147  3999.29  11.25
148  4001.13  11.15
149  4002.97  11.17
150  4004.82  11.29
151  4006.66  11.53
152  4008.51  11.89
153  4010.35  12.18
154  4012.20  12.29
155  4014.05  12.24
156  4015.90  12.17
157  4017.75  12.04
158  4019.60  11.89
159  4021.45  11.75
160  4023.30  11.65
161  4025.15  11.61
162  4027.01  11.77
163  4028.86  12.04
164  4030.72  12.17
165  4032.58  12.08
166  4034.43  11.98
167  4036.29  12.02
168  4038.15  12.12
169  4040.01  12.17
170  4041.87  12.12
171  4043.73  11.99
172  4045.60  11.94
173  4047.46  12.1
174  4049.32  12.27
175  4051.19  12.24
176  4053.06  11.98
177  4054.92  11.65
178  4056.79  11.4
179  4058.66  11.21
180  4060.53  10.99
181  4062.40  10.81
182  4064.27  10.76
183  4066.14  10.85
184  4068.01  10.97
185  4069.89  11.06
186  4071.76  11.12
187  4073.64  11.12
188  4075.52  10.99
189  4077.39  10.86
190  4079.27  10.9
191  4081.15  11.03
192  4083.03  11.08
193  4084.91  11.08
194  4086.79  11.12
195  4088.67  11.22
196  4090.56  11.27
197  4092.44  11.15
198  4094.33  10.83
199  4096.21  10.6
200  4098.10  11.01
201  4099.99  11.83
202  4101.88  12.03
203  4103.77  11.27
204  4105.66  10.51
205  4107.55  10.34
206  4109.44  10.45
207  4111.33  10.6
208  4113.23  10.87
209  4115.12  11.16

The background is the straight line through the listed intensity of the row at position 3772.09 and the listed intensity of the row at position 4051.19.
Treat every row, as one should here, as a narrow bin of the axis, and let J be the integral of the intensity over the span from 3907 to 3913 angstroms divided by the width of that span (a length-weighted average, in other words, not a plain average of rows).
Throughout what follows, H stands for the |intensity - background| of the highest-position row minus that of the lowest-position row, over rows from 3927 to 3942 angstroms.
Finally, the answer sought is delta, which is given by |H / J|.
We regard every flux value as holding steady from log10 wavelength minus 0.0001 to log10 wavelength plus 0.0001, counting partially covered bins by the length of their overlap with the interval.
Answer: 0.02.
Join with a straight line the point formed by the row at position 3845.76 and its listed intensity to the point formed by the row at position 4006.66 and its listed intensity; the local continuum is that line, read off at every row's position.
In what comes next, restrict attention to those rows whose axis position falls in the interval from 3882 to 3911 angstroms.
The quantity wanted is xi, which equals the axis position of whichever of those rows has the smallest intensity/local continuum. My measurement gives 3883.14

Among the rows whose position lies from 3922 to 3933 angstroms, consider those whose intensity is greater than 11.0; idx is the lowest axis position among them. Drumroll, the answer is 3922.68 angstroms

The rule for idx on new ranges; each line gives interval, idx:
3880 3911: 3901.06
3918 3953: 3919.07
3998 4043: 3999.29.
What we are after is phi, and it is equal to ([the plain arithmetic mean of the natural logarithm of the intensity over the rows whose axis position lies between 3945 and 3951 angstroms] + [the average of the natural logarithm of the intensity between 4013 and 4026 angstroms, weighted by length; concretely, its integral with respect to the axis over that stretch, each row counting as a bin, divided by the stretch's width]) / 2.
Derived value 2.46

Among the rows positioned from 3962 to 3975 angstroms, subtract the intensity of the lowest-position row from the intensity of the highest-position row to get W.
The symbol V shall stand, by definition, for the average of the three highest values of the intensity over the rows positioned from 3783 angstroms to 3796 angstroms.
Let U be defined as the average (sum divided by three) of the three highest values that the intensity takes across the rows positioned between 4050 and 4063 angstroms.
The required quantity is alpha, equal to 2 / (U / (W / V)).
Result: -0.01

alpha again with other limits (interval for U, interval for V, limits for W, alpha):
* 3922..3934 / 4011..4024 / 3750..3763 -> 0.01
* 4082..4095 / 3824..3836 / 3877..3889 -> 0.00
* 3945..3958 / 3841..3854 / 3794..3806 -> 0.04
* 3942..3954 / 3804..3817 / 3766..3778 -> 0.03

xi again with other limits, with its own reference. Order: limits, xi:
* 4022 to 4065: 4064.27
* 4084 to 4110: 4107.55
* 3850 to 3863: 3851.08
